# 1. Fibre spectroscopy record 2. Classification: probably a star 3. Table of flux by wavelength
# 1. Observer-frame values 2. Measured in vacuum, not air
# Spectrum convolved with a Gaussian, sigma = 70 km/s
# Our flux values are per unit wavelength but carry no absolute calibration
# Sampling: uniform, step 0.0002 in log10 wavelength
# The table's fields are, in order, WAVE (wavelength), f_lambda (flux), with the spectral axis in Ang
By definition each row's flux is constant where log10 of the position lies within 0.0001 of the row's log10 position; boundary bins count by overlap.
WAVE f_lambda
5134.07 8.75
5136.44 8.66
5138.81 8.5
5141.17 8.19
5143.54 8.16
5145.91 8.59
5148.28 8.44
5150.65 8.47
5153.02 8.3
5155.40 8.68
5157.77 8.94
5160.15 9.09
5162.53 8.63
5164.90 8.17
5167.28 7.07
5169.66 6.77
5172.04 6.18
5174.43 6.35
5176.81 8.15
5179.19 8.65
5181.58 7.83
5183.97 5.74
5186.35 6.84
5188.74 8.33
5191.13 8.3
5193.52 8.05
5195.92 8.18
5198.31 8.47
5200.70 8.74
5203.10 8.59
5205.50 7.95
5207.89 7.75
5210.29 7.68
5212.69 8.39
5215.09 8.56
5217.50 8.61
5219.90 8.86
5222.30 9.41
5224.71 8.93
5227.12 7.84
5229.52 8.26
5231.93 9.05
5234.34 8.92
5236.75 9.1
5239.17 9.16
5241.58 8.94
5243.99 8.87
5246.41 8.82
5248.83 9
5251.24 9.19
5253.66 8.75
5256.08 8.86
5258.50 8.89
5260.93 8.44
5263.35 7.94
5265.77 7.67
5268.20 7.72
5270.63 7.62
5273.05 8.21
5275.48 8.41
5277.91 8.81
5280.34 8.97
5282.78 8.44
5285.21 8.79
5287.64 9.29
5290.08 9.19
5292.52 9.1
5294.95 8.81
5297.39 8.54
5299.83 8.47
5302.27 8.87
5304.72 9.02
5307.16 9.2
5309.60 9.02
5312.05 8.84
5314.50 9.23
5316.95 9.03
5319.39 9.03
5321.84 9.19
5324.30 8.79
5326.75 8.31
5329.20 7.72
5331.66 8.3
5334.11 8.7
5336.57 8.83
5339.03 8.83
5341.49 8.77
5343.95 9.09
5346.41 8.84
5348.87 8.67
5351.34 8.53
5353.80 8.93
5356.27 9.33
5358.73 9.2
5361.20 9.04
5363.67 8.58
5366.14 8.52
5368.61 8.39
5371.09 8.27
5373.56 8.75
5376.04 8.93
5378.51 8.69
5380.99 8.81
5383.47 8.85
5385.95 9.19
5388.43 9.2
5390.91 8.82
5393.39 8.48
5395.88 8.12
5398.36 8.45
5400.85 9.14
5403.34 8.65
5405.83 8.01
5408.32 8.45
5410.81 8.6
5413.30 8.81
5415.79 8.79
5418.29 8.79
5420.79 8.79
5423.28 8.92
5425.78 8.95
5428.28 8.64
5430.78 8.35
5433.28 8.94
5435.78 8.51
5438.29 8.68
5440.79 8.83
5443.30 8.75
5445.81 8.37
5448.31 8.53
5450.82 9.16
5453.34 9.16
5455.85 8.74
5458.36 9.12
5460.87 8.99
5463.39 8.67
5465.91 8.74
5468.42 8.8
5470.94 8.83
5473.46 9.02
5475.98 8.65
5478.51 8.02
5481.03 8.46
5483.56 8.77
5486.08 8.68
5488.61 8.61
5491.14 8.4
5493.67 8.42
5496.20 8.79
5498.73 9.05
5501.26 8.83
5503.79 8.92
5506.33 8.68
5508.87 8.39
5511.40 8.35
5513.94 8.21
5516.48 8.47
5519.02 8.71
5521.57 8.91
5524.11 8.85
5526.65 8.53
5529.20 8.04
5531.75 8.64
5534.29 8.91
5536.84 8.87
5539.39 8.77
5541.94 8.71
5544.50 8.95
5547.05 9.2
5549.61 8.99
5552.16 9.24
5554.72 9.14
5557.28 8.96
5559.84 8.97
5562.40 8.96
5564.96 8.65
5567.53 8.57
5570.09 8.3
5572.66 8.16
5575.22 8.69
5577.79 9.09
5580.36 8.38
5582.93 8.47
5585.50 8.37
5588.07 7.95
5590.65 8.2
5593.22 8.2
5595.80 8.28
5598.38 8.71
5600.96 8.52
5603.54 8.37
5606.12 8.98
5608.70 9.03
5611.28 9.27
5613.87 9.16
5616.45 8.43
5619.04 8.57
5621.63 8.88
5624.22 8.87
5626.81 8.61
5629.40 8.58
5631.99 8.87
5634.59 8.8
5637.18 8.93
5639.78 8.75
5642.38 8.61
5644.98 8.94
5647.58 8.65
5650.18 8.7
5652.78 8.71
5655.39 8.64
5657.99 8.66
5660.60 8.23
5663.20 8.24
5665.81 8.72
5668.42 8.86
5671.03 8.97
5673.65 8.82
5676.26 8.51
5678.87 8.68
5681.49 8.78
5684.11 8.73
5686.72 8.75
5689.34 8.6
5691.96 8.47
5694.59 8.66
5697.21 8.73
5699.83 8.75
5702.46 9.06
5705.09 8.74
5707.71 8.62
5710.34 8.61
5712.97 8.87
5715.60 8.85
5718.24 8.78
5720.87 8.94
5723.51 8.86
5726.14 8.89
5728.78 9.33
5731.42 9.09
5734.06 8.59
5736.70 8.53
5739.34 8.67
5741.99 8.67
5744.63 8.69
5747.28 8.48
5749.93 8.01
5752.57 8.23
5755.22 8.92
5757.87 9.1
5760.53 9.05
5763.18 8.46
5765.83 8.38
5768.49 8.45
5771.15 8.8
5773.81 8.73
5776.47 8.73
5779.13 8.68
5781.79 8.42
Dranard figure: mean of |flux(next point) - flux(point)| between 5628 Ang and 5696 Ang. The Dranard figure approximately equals 0.16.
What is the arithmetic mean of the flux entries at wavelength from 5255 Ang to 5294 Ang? 8.52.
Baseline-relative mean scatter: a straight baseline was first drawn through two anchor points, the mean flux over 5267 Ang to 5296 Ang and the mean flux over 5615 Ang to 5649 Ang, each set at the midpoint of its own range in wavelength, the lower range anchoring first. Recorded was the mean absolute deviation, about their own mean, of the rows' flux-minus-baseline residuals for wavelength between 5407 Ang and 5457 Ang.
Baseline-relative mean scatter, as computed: 0.18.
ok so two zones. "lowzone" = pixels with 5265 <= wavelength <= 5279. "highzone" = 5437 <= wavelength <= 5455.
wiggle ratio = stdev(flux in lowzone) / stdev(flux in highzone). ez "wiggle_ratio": 1.6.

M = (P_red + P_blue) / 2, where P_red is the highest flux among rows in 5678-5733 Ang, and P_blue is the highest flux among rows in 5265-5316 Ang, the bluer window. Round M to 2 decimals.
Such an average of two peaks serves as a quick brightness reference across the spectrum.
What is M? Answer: 9.31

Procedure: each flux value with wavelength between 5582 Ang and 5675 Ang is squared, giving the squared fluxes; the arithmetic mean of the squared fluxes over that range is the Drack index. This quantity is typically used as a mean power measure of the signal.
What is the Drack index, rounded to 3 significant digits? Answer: 75.0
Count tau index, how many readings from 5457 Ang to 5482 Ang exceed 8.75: 5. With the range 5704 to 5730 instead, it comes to 7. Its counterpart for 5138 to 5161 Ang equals 2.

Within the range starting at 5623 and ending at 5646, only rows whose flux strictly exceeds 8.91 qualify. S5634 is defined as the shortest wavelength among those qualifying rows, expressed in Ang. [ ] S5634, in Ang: 5637.18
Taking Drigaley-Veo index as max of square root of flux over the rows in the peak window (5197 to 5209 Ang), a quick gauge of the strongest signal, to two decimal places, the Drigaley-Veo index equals 2.96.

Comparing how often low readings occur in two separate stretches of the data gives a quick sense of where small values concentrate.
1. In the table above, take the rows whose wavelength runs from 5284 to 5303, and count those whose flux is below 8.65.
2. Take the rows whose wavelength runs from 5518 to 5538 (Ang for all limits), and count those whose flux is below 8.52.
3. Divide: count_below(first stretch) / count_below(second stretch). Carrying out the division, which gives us 2.0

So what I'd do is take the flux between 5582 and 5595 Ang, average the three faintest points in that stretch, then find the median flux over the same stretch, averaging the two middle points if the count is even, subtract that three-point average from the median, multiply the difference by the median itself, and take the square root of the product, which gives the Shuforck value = 0.83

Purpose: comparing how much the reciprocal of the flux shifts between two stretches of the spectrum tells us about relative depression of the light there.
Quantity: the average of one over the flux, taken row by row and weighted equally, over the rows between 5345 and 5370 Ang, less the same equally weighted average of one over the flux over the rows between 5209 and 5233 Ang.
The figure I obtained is -0.004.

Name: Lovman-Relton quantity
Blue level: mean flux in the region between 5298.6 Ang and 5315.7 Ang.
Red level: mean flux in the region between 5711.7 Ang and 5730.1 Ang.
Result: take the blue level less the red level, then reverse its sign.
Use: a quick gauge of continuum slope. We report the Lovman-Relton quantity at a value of -0.02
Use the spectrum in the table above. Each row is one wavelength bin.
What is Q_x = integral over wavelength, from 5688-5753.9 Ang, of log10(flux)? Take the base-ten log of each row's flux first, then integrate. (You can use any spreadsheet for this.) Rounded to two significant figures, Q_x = 62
